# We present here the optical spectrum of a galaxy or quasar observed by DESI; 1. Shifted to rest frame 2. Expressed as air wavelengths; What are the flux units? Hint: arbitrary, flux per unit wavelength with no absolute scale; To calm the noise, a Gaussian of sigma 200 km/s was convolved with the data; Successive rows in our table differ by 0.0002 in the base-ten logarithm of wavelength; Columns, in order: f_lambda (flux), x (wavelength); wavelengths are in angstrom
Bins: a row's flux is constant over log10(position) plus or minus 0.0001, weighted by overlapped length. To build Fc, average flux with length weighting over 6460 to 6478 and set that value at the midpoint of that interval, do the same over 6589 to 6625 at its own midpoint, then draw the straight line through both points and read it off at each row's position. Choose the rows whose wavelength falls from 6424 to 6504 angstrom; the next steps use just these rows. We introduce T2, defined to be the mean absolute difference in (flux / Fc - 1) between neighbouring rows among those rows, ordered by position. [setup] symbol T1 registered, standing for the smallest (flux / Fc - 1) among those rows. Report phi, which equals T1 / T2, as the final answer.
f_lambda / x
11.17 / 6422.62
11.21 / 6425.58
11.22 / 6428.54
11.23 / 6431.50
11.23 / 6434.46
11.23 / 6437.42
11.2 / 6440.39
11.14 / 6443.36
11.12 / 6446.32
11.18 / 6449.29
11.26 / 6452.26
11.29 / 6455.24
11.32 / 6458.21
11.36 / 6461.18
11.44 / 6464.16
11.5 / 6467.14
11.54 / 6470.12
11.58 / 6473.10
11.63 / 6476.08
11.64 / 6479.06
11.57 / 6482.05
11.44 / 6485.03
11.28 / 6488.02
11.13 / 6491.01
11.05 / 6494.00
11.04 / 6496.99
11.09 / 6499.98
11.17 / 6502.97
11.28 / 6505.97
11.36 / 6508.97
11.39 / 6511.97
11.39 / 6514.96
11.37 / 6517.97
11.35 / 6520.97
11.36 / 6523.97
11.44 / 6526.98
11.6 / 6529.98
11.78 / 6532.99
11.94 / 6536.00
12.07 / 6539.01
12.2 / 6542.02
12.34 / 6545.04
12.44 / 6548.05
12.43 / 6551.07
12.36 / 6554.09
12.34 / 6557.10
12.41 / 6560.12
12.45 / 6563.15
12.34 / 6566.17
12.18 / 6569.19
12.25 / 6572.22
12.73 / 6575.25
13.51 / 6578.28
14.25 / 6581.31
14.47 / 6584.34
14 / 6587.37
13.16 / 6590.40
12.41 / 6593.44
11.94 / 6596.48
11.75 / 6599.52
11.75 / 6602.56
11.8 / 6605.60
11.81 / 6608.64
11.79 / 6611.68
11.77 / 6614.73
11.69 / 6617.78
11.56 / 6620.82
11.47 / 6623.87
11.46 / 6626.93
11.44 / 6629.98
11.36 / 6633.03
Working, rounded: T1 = -0.05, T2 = 0.0045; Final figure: -11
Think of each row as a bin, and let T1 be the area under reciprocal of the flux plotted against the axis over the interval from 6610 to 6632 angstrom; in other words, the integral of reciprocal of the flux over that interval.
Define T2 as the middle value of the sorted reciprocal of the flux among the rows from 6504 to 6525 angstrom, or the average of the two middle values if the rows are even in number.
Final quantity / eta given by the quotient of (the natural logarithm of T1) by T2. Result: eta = 7.3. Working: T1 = 1.90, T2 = 0.0880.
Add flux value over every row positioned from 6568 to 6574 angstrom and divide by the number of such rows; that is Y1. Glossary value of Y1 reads 12.2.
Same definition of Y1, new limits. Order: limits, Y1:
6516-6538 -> 11.5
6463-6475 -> 11.5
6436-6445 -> 11.2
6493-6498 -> 11.0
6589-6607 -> 12.1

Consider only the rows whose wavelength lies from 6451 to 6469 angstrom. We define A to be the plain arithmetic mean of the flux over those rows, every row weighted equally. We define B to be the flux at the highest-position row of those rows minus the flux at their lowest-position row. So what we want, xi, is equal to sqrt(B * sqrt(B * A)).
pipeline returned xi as 0.63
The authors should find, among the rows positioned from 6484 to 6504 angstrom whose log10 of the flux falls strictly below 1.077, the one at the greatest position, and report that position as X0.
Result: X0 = 6502.97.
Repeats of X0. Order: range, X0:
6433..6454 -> 6452.26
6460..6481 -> 6479.06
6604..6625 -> 6623.87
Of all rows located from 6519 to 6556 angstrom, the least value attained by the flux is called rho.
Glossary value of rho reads 11.35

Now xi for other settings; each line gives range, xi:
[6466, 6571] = 1.38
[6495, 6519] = 0.80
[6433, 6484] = 0.82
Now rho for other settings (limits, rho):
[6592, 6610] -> 11.75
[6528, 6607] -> 11.6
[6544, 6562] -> 12.34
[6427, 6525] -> 11.04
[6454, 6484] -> 11.29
